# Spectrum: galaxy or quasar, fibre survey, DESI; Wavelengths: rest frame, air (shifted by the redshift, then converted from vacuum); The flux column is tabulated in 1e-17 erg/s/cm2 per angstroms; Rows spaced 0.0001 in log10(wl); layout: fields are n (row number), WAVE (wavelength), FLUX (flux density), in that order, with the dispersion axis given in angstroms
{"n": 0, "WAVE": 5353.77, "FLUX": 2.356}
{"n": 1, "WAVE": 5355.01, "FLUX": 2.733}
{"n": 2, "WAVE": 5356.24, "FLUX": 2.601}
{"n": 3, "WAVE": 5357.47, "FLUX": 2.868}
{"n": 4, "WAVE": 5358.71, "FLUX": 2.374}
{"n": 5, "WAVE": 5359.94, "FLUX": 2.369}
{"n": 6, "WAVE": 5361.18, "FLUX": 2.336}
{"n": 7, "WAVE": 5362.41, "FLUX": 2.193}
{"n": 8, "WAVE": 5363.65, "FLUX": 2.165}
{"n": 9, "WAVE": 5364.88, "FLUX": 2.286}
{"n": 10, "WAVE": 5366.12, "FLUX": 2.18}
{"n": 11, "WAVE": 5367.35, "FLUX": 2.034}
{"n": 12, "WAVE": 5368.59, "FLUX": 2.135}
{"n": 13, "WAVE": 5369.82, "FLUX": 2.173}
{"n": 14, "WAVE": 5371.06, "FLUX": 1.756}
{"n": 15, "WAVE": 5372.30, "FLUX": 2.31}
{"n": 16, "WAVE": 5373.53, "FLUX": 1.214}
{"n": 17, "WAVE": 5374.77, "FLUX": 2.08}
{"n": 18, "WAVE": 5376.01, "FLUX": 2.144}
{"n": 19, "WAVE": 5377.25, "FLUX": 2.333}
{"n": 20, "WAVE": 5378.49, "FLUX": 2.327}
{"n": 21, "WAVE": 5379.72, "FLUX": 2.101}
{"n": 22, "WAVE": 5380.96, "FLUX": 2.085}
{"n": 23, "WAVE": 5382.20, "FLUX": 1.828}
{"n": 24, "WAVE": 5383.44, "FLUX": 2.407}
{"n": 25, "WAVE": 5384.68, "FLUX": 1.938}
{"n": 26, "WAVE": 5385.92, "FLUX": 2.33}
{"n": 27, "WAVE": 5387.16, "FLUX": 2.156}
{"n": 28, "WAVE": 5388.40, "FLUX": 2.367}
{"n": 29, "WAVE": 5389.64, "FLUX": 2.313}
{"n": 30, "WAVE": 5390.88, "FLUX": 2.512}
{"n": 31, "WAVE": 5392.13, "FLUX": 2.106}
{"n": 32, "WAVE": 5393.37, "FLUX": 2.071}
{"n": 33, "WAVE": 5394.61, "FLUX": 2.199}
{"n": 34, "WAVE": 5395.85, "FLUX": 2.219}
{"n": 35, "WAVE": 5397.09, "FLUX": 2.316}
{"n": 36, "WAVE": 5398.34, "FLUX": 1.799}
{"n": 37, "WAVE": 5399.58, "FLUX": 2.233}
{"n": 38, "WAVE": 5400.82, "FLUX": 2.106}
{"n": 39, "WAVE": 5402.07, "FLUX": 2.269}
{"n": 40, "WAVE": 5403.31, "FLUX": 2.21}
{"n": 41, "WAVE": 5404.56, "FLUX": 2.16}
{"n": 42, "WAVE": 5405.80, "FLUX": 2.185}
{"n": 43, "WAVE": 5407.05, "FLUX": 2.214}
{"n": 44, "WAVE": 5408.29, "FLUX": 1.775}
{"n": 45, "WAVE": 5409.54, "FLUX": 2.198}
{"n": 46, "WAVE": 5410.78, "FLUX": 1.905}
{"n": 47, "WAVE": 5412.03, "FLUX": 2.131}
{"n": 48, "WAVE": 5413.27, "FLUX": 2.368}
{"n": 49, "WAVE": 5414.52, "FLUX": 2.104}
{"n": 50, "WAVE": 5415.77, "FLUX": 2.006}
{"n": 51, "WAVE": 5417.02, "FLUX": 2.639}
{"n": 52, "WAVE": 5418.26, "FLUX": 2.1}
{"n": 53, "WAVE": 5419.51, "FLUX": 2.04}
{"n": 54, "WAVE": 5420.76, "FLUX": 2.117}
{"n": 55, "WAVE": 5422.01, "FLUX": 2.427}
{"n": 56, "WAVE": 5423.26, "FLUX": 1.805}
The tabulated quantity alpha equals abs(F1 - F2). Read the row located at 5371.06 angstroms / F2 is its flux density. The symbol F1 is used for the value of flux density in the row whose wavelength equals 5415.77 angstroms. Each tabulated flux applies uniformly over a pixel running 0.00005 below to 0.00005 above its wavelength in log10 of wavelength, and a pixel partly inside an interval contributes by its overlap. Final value 0.25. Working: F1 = 2.006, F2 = 1.756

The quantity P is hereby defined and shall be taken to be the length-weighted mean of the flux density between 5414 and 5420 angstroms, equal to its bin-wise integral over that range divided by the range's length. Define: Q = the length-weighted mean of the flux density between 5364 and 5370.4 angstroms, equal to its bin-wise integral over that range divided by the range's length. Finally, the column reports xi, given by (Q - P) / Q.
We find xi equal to -0.01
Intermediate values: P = 2.18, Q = 2.16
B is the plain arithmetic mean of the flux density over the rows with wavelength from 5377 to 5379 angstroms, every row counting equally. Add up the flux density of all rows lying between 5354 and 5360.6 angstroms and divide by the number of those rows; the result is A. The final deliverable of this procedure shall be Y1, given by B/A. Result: 0.90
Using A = 2.59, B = 2.33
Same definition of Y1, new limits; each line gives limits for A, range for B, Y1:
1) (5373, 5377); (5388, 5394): 1.25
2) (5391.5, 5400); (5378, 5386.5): 1.00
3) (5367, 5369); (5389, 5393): 1.11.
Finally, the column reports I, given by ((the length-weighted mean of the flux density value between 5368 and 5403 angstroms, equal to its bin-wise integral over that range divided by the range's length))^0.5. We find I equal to 1.46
